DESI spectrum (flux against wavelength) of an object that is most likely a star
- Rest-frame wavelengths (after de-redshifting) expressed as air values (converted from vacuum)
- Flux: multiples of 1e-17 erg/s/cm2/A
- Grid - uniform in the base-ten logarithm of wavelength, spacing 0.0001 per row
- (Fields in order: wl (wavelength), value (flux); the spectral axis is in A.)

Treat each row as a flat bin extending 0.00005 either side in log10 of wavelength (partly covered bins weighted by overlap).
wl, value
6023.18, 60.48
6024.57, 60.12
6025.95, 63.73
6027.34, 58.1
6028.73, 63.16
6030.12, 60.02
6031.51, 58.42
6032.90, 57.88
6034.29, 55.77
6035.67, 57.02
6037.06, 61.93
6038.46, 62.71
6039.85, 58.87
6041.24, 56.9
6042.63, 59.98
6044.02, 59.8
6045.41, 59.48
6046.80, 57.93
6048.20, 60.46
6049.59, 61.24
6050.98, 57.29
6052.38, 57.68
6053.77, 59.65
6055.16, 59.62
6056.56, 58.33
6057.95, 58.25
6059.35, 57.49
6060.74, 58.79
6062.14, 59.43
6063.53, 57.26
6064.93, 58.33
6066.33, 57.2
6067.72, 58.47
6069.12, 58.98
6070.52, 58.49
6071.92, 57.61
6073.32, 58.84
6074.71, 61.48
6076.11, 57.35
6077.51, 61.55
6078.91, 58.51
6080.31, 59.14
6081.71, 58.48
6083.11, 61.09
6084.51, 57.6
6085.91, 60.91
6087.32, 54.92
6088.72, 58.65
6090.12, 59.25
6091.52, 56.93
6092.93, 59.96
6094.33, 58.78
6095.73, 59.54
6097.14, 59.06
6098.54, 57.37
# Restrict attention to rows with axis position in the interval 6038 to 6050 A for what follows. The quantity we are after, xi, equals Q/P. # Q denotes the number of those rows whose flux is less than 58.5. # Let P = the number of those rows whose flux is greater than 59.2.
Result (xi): 0.3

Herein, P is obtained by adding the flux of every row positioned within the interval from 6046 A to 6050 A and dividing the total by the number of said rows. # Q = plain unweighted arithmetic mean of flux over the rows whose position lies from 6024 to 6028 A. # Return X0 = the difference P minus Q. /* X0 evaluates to -0.8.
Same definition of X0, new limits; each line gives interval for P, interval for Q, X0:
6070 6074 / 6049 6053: -0.4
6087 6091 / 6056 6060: -0.4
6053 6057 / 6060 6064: 0.7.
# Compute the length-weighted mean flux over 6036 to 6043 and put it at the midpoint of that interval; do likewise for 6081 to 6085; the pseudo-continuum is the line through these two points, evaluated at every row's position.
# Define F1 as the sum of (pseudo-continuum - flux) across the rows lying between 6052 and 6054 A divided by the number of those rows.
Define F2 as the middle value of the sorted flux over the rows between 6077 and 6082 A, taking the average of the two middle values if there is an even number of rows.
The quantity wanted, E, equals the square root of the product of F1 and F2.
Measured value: 7.6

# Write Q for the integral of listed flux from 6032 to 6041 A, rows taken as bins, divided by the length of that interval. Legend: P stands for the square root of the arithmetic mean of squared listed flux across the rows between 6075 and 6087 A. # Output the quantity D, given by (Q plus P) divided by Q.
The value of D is 2.008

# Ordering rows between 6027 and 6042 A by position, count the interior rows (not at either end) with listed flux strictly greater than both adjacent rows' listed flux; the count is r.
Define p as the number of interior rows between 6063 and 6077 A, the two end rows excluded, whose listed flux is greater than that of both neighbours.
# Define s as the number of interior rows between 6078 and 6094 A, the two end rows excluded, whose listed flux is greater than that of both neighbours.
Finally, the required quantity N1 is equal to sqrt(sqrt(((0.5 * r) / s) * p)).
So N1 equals 0.93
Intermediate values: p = 3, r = 2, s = 4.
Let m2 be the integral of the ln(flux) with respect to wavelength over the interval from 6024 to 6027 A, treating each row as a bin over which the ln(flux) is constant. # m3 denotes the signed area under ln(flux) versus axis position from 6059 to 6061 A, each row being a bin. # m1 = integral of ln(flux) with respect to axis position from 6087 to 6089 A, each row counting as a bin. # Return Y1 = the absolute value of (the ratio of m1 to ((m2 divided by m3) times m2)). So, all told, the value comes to 0.4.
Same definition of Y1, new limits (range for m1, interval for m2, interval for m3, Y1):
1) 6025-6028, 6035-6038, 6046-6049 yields 1.0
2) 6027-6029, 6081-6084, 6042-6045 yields 0.7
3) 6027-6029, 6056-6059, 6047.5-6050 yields 0.6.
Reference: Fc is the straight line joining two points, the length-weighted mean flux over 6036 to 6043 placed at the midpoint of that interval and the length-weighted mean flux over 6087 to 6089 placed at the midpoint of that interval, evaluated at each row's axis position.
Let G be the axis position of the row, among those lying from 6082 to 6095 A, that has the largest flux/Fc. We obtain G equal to 6085.91 A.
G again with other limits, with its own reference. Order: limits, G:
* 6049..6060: 6049.59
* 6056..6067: 6062.14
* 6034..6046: 6038.46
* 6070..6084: 6077.51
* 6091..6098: 6092.93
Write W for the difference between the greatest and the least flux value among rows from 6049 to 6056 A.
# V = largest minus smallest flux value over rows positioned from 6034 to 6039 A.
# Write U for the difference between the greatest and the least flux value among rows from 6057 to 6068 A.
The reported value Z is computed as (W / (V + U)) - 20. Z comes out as -19.6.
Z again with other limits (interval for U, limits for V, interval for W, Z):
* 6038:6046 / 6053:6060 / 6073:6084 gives -19.5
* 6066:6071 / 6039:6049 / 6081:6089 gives -18.8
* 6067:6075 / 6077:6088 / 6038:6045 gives -19.4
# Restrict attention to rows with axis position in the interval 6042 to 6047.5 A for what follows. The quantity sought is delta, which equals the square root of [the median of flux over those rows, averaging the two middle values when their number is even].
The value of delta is 7.72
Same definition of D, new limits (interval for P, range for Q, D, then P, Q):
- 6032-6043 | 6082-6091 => 2.004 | 58.9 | 58.7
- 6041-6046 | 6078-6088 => 2.006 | 59.1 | 58.7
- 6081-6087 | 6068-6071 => 2.016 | 59.5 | 58.6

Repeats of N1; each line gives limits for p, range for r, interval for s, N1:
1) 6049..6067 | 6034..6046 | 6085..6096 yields 1.11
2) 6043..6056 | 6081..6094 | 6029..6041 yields 1.32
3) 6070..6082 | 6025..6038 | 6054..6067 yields 0.93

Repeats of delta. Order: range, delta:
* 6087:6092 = 7.60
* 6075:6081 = 7.67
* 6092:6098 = 7.70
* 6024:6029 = 7.85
